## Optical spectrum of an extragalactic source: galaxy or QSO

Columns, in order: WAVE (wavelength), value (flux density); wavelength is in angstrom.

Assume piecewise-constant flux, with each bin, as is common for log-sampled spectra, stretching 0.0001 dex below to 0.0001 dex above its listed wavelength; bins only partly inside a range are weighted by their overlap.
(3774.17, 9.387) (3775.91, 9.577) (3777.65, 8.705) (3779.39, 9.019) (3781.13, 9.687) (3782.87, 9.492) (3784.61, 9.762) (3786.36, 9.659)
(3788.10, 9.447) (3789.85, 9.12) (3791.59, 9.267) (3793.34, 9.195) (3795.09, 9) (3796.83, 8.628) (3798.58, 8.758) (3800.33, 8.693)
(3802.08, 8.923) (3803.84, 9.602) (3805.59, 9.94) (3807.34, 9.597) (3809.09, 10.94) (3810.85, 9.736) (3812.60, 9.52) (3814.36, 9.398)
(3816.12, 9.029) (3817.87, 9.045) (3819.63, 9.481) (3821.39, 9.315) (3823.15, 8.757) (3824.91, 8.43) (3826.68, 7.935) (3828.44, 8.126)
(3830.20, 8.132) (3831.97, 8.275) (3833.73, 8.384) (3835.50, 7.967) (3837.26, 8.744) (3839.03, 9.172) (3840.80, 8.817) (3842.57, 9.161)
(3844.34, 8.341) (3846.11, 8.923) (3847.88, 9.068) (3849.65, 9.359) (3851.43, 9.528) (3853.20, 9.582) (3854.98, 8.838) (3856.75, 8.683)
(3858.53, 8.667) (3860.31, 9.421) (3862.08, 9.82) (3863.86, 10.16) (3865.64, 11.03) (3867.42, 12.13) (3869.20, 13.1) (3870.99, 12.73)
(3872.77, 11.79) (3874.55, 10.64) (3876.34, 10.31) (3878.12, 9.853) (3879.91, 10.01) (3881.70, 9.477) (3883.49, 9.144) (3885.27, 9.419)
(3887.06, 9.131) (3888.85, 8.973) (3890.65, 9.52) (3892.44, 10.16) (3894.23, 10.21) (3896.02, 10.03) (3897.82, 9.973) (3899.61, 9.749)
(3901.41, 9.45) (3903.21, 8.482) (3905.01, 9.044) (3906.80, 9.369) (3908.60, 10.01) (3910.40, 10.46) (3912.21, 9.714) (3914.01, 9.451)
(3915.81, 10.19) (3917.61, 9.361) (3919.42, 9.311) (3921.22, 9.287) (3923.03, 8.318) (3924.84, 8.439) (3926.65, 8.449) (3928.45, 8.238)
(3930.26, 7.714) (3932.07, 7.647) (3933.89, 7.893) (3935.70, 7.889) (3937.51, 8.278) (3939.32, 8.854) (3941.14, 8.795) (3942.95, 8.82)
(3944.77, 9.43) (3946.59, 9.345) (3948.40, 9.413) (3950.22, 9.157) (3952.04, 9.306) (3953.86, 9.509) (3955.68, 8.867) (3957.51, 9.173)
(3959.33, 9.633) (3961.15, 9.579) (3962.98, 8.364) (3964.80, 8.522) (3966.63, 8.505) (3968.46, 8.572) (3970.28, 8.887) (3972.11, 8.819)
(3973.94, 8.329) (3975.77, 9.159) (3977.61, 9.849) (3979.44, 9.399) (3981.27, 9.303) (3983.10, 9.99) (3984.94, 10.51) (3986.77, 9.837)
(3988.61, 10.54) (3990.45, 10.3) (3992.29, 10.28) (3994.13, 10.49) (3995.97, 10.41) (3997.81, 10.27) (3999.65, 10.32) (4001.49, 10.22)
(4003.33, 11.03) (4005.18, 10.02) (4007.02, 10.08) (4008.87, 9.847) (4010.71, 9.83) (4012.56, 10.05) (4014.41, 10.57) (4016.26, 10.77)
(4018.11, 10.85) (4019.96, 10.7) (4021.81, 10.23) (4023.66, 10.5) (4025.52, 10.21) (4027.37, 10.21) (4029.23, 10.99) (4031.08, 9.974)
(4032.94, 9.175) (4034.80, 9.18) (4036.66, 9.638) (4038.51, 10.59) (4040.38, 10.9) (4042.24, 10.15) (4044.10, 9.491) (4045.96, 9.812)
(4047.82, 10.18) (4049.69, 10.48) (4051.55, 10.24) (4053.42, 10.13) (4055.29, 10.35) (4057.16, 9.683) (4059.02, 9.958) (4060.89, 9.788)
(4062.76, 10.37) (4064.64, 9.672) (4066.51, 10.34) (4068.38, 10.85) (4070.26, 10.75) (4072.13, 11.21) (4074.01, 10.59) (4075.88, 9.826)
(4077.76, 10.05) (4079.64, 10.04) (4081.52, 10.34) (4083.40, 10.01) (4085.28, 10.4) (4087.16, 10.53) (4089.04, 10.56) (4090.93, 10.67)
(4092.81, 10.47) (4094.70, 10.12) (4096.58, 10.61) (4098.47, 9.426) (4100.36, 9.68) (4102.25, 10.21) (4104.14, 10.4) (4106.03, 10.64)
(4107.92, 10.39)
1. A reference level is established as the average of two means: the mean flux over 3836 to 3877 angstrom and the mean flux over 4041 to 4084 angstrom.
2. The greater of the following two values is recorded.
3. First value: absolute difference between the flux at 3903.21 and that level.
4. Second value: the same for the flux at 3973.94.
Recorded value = 1.72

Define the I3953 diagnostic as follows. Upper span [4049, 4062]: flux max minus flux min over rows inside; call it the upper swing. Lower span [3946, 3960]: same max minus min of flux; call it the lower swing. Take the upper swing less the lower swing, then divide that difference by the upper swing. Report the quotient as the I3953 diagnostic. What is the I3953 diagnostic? 0.0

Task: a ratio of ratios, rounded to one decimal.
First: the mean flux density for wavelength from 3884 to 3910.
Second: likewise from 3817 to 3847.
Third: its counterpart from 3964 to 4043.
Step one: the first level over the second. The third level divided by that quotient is 9.0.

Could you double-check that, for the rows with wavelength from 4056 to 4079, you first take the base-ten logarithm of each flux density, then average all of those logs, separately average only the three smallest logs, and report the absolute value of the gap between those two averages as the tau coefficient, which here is 0.023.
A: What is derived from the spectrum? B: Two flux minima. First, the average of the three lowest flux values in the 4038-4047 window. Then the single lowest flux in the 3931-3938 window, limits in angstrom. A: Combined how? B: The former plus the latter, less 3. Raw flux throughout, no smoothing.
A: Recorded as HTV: 14.5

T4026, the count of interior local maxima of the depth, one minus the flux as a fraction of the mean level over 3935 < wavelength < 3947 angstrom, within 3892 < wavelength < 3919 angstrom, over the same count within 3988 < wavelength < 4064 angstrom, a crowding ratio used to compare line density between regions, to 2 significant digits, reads 0.18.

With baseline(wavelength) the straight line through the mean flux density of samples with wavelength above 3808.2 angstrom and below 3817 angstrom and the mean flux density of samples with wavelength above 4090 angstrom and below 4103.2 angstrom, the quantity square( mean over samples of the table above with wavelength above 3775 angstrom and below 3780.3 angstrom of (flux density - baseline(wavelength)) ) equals 0.32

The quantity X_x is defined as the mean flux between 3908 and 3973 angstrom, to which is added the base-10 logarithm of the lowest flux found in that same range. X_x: 9.8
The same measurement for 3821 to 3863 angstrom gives 9.7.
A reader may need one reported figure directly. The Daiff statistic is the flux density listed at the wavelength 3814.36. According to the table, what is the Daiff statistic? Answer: 9.398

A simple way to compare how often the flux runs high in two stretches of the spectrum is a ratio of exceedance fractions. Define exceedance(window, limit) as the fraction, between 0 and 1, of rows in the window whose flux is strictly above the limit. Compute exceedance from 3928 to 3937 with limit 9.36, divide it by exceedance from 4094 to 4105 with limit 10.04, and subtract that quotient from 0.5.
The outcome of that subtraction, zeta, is 0.5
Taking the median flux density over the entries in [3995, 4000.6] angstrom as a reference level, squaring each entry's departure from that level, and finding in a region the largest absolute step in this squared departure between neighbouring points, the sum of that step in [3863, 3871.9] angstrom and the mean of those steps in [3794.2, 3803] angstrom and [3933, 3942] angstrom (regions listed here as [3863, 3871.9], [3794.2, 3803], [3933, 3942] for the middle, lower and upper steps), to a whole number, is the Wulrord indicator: 6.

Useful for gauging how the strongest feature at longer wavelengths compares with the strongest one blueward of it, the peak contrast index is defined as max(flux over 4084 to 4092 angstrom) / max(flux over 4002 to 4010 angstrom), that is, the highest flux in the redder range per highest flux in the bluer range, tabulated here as 0.97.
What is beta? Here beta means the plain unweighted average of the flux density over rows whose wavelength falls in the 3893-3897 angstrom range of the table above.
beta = 10.1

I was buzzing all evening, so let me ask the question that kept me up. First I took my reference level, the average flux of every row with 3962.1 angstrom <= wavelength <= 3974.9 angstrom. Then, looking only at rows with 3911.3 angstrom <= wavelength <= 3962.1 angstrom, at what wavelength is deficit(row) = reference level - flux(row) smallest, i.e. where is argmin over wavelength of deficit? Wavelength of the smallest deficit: 3915.81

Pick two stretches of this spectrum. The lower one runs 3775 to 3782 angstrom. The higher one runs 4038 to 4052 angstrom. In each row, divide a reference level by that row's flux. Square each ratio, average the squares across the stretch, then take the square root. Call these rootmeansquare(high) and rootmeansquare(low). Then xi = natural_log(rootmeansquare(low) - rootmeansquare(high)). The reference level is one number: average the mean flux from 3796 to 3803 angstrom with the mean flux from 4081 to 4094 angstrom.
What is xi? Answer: -2.30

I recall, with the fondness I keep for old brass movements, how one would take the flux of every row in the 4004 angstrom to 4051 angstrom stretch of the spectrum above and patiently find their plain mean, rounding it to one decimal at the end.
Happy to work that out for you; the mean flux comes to 10.2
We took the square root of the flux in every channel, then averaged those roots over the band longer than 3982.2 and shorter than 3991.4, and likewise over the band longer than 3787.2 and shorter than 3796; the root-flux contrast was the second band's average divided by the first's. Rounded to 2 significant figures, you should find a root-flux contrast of 0.95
